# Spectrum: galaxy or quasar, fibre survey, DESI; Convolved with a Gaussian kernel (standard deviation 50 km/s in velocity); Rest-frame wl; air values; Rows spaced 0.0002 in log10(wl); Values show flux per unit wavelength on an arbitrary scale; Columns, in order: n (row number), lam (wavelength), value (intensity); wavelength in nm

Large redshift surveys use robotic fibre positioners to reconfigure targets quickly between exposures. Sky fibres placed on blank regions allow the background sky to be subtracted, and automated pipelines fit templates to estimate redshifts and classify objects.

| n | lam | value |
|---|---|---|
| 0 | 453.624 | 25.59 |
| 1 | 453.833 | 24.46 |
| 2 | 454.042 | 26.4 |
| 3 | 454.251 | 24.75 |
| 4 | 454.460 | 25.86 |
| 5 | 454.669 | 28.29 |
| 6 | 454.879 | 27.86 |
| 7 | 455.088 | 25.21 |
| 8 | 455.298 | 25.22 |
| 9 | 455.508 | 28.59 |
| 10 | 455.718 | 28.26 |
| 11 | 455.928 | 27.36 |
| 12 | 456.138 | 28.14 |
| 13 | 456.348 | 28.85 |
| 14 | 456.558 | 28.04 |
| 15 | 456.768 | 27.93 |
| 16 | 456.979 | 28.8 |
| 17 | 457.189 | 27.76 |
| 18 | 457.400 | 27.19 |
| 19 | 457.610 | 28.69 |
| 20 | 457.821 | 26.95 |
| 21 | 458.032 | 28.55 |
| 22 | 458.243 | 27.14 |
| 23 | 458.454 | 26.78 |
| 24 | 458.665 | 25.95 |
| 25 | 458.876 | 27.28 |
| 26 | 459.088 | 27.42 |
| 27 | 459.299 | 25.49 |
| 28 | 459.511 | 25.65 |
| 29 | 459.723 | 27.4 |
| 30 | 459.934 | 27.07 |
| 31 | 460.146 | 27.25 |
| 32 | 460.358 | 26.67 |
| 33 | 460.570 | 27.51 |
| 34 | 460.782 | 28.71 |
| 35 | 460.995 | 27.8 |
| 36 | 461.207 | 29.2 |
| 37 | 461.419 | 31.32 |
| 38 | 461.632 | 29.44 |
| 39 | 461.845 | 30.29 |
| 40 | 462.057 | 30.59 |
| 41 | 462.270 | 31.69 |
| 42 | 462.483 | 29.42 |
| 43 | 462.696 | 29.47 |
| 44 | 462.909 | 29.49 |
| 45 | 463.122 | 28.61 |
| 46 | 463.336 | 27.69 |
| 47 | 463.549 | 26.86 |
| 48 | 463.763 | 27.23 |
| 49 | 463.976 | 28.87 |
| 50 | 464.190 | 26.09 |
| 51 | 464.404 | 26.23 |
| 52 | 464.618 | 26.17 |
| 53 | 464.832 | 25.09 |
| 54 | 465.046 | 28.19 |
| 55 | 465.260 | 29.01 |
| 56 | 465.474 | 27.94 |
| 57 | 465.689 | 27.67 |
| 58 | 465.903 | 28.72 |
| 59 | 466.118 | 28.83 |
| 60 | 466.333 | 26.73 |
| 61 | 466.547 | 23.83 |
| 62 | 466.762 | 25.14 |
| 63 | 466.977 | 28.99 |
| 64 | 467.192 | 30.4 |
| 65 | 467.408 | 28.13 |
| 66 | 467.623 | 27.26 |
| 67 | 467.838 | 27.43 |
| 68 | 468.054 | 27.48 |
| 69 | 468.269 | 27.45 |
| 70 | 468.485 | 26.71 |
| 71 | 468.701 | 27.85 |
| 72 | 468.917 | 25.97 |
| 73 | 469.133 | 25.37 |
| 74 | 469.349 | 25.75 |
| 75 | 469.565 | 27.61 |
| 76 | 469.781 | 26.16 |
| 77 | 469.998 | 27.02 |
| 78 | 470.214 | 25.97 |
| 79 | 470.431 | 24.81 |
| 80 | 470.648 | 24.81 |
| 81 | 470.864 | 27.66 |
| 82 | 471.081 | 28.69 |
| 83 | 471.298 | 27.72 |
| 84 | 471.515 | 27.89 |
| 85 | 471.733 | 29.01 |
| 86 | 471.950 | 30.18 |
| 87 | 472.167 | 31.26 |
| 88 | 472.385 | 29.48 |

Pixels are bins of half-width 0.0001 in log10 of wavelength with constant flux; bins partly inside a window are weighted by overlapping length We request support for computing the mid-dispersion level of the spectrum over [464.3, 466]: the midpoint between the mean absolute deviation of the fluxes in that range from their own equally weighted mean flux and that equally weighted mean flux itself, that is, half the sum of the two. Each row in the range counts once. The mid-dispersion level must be 14.3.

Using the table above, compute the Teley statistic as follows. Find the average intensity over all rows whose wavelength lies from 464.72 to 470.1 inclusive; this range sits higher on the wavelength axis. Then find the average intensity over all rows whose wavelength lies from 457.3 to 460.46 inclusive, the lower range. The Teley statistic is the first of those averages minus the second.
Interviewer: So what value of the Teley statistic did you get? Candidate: 0.2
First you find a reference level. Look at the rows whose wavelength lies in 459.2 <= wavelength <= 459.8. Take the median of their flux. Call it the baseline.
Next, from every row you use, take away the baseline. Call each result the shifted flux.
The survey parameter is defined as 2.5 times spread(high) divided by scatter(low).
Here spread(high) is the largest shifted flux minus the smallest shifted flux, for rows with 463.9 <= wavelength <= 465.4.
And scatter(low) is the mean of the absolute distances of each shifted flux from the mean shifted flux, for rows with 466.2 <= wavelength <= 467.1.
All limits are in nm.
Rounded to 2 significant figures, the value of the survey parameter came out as 5.8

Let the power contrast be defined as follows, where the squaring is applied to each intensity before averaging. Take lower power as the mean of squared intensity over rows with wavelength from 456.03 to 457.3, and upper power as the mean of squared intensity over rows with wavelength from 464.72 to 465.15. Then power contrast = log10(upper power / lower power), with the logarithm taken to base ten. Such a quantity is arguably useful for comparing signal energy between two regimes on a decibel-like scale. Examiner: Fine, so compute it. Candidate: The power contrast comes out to -0.050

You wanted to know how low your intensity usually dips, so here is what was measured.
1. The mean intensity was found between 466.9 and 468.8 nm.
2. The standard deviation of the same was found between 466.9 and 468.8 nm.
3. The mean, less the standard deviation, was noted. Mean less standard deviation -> 26.9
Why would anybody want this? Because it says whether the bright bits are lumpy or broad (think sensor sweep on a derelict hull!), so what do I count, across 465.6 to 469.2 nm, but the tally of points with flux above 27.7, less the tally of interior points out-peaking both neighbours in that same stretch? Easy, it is 2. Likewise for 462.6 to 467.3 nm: 6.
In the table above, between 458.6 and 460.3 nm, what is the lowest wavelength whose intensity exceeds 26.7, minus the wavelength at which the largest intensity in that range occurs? -0.21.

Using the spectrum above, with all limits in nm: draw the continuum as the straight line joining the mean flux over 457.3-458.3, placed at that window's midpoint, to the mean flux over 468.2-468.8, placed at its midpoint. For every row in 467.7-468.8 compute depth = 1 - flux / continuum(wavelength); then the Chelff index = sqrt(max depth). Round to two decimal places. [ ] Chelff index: 0.15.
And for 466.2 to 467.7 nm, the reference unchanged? 0.36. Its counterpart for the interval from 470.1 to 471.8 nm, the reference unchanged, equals 0.30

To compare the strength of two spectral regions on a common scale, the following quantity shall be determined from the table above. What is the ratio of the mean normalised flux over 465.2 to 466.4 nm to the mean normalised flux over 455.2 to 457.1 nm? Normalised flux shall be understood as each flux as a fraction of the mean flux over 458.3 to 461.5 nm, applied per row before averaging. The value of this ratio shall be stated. 1.01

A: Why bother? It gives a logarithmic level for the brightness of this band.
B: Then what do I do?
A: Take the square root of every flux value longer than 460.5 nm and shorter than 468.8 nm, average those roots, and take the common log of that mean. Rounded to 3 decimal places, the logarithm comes 0.724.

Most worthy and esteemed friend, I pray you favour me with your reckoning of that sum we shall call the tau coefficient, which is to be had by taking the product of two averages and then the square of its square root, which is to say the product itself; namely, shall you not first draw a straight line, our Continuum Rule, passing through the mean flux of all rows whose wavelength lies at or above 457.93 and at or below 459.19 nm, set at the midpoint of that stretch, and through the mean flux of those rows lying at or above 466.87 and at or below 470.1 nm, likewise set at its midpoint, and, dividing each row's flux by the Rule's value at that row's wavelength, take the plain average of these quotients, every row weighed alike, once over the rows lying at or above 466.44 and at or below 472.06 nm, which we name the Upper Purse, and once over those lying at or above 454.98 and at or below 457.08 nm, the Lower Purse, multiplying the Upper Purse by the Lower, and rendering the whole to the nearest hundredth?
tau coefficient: 1.01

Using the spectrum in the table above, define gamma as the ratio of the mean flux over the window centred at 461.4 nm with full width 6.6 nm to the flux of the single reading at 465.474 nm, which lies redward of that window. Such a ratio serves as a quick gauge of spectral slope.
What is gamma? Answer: 1.00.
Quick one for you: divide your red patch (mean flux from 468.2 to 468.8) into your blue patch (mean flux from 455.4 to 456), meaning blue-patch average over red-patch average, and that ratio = 1.03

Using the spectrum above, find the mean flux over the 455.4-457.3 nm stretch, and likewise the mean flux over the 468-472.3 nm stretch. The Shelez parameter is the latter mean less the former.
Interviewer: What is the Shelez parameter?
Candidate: -0.9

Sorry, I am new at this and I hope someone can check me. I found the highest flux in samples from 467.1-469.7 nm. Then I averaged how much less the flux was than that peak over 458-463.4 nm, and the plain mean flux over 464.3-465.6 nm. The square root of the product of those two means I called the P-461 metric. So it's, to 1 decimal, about 7.7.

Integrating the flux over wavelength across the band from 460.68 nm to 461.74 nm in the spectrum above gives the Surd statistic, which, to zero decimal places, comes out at 31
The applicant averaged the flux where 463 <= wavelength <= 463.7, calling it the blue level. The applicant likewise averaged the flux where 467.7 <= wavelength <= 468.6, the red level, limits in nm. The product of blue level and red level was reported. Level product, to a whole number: 756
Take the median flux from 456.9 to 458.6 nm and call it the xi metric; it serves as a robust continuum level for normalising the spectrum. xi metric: 27.5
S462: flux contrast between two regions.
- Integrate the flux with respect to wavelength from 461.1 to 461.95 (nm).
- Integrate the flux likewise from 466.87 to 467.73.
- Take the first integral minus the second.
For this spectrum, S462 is 0.9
